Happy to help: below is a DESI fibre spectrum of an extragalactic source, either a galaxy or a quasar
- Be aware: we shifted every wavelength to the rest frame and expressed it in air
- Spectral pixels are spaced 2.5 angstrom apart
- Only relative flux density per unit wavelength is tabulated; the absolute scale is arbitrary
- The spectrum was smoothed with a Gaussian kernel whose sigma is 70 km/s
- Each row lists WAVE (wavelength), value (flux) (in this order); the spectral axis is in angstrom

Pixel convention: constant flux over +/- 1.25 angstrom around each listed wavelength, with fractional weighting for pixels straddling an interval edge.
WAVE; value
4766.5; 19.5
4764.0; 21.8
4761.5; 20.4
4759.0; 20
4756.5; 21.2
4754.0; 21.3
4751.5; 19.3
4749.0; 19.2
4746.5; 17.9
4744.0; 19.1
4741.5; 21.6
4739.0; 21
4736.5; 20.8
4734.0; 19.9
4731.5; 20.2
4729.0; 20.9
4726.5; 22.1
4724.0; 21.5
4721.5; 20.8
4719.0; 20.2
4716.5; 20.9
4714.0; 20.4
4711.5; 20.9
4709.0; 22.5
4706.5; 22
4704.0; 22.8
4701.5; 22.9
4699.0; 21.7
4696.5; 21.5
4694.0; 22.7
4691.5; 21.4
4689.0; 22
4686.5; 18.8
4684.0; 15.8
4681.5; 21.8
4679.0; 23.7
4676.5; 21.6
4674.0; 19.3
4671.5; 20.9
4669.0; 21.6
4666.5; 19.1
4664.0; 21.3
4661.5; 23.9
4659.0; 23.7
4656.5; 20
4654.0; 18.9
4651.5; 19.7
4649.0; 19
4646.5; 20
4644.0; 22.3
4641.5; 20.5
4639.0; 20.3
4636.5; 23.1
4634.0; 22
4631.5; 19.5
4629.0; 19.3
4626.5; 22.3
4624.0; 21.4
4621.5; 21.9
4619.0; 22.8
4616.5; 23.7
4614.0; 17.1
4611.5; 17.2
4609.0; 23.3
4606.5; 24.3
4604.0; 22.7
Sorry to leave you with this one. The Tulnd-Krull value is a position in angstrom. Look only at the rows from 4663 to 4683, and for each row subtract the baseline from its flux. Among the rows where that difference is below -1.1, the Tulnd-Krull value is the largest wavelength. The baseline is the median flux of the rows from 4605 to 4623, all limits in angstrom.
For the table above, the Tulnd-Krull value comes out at 4676.5 angstrom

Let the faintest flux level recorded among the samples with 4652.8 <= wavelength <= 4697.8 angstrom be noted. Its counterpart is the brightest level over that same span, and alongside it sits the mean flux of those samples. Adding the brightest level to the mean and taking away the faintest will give 29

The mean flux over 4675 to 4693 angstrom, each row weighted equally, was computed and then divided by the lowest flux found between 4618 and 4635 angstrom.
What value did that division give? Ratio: 1.07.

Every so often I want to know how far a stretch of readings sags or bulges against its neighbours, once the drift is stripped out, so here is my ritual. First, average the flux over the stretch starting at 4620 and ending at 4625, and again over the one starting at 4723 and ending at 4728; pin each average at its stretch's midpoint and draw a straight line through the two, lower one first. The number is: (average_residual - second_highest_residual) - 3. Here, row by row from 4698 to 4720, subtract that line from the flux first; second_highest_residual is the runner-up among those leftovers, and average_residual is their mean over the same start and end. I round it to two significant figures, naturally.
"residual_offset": -4.2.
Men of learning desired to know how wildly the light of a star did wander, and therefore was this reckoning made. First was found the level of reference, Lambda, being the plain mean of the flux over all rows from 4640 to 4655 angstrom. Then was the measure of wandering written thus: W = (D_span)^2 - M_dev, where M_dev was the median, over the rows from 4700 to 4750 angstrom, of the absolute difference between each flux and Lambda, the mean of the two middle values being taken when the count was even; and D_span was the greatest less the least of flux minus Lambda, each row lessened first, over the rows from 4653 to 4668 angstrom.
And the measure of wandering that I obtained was 24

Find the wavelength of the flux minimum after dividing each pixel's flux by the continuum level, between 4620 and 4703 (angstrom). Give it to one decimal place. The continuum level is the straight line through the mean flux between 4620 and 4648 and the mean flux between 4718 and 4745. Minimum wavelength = 4684.0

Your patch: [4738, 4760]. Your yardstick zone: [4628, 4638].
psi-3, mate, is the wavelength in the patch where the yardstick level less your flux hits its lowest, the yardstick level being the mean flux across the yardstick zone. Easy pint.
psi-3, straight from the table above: 4741.5 angstrom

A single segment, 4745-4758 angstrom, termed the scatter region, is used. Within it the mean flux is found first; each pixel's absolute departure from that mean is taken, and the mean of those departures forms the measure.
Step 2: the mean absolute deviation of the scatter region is 1.2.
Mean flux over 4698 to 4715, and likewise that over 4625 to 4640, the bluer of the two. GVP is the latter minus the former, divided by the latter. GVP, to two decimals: -0.04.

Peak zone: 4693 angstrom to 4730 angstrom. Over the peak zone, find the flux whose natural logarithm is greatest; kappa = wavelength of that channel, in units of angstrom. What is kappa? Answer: 4701.5 angstrom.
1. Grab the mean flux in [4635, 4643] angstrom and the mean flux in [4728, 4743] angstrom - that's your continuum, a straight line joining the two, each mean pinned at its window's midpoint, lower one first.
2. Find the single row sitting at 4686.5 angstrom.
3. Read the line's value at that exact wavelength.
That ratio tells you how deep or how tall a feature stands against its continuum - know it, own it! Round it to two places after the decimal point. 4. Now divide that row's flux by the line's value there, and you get 0.89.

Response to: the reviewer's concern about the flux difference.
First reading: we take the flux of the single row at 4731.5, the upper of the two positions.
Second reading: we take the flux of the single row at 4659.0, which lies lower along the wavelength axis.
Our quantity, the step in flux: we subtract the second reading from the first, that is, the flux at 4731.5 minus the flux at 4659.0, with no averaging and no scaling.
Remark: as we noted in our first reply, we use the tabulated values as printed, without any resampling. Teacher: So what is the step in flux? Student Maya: -3.5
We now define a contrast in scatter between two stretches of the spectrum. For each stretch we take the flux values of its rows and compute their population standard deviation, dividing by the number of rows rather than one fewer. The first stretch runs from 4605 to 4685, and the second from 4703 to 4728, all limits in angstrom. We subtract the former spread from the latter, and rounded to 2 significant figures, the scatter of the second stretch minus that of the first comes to -1.3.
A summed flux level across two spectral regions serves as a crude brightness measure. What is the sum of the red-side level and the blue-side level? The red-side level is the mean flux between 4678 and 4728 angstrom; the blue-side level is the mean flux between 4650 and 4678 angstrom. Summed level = 42.2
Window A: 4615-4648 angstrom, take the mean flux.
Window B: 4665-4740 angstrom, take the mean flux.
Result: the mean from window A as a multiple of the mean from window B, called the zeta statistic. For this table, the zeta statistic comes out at 1.02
